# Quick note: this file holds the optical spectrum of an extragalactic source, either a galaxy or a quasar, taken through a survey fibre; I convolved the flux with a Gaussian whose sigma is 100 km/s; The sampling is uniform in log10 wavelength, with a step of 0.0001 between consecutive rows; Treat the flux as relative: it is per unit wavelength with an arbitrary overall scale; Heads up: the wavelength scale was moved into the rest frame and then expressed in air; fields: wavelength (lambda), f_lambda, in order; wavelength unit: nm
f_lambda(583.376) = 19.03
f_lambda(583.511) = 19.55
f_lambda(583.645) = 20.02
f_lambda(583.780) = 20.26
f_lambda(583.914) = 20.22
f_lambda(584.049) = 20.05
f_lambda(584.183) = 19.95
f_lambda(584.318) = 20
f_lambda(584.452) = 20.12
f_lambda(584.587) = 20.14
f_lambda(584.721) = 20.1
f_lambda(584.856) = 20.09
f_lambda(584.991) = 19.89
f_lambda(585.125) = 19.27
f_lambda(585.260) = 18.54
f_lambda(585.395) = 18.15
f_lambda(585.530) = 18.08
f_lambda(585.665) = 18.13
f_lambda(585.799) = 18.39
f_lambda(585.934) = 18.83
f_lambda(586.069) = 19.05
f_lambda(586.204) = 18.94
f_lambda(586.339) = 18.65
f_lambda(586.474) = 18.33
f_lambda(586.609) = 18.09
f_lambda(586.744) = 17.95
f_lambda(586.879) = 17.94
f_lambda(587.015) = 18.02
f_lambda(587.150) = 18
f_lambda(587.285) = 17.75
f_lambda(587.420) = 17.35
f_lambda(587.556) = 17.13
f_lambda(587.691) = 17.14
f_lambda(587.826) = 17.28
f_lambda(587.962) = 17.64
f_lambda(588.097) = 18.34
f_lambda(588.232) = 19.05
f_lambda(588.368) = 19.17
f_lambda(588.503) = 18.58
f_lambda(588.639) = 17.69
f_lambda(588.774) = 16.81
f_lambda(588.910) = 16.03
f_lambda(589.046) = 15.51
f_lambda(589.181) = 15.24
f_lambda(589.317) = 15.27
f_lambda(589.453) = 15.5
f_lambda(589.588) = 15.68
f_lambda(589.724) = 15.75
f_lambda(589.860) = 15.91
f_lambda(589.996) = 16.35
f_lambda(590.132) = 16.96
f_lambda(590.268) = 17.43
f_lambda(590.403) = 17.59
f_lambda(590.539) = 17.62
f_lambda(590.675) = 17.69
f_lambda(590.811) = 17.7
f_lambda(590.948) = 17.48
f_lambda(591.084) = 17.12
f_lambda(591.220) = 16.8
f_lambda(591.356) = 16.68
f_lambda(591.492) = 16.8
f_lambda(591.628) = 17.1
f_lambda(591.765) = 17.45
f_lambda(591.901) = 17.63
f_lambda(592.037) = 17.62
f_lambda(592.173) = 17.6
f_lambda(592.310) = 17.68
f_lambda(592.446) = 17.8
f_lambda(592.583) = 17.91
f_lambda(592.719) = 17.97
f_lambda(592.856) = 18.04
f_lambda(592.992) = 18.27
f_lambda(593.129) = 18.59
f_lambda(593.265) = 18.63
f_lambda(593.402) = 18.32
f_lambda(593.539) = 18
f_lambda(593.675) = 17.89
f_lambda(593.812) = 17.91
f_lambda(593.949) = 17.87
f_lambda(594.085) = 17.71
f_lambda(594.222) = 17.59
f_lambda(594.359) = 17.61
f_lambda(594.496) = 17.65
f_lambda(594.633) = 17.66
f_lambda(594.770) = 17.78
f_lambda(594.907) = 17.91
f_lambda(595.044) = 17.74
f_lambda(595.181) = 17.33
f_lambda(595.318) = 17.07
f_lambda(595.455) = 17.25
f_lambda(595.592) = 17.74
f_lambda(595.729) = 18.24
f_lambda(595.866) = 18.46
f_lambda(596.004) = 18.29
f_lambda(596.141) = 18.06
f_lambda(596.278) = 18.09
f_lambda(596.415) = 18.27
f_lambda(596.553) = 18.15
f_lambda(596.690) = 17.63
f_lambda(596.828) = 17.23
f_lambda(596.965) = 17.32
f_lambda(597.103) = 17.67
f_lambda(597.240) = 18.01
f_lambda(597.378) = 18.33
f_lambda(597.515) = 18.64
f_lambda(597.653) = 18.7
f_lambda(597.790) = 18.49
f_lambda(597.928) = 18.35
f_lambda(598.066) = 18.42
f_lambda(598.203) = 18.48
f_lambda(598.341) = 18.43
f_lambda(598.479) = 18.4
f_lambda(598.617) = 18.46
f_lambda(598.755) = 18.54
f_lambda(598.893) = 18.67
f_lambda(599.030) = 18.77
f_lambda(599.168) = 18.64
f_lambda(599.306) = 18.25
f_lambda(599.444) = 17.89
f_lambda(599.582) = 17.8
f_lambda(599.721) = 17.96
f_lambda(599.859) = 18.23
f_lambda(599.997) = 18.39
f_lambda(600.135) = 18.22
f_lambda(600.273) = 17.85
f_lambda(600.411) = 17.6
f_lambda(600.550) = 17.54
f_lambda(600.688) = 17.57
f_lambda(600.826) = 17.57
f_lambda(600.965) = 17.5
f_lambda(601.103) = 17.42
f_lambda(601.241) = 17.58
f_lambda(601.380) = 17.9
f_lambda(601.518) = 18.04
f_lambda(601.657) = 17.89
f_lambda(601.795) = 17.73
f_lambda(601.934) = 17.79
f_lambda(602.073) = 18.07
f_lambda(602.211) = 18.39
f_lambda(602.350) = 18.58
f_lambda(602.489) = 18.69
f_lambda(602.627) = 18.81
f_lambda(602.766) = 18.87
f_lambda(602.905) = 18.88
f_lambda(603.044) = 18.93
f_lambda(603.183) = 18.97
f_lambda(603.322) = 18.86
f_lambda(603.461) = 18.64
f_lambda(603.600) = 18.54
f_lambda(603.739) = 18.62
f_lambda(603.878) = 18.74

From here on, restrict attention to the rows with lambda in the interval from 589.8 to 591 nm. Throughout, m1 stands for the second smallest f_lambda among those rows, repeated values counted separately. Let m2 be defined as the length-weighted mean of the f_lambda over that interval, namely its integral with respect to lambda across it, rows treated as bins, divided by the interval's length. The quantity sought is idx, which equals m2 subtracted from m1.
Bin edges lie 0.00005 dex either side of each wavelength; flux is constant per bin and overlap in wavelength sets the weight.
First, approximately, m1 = 16.35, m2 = 17.2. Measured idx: -0.8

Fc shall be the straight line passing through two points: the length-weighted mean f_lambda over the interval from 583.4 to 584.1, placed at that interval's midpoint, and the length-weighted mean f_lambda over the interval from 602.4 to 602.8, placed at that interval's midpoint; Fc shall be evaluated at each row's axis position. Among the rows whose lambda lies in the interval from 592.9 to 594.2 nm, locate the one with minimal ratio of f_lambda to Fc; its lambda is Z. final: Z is 594.085 nm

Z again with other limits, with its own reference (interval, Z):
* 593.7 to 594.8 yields 594.222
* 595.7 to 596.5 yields 596.141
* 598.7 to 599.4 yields 599.306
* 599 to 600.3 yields 599.582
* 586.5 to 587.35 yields 587.285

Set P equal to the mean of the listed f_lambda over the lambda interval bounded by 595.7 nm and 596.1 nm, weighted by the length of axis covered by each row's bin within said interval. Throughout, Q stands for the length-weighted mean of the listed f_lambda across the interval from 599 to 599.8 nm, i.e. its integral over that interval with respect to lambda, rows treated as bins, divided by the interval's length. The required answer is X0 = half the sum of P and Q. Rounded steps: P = 18.3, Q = 18.17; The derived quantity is 18.2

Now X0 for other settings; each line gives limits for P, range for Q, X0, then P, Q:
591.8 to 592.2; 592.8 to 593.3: 18.0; 17.6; 18.40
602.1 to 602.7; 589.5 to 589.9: 17.2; 18.6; 15.77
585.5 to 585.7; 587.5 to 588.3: 17.9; 18.1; 17.79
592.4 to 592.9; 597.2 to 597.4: 18.0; 17.9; 18.11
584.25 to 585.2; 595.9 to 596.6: 19.1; 19.9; 18.17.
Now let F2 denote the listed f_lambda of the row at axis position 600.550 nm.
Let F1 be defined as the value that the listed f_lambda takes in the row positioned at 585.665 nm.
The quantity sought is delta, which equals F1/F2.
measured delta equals 1.03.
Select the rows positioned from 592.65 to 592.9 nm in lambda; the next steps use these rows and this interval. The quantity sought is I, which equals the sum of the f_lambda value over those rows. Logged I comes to 36.0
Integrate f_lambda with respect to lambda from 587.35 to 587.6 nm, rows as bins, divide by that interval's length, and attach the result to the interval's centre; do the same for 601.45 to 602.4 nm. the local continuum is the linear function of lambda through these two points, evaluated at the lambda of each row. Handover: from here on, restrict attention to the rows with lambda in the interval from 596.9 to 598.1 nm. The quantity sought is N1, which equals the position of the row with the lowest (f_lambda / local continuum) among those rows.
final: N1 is 596.965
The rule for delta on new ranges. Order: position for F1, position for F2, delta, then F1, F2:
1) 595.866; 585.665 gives 1.02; 18.46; 18.13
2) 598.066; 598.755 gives 0.99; 18.42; 18.54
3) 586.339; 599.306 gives 1.02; 18.65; 18.25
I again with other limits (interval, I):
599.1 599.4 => 36.9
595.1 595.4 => 34.4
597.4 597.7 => 37.3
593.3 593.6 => 36.3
